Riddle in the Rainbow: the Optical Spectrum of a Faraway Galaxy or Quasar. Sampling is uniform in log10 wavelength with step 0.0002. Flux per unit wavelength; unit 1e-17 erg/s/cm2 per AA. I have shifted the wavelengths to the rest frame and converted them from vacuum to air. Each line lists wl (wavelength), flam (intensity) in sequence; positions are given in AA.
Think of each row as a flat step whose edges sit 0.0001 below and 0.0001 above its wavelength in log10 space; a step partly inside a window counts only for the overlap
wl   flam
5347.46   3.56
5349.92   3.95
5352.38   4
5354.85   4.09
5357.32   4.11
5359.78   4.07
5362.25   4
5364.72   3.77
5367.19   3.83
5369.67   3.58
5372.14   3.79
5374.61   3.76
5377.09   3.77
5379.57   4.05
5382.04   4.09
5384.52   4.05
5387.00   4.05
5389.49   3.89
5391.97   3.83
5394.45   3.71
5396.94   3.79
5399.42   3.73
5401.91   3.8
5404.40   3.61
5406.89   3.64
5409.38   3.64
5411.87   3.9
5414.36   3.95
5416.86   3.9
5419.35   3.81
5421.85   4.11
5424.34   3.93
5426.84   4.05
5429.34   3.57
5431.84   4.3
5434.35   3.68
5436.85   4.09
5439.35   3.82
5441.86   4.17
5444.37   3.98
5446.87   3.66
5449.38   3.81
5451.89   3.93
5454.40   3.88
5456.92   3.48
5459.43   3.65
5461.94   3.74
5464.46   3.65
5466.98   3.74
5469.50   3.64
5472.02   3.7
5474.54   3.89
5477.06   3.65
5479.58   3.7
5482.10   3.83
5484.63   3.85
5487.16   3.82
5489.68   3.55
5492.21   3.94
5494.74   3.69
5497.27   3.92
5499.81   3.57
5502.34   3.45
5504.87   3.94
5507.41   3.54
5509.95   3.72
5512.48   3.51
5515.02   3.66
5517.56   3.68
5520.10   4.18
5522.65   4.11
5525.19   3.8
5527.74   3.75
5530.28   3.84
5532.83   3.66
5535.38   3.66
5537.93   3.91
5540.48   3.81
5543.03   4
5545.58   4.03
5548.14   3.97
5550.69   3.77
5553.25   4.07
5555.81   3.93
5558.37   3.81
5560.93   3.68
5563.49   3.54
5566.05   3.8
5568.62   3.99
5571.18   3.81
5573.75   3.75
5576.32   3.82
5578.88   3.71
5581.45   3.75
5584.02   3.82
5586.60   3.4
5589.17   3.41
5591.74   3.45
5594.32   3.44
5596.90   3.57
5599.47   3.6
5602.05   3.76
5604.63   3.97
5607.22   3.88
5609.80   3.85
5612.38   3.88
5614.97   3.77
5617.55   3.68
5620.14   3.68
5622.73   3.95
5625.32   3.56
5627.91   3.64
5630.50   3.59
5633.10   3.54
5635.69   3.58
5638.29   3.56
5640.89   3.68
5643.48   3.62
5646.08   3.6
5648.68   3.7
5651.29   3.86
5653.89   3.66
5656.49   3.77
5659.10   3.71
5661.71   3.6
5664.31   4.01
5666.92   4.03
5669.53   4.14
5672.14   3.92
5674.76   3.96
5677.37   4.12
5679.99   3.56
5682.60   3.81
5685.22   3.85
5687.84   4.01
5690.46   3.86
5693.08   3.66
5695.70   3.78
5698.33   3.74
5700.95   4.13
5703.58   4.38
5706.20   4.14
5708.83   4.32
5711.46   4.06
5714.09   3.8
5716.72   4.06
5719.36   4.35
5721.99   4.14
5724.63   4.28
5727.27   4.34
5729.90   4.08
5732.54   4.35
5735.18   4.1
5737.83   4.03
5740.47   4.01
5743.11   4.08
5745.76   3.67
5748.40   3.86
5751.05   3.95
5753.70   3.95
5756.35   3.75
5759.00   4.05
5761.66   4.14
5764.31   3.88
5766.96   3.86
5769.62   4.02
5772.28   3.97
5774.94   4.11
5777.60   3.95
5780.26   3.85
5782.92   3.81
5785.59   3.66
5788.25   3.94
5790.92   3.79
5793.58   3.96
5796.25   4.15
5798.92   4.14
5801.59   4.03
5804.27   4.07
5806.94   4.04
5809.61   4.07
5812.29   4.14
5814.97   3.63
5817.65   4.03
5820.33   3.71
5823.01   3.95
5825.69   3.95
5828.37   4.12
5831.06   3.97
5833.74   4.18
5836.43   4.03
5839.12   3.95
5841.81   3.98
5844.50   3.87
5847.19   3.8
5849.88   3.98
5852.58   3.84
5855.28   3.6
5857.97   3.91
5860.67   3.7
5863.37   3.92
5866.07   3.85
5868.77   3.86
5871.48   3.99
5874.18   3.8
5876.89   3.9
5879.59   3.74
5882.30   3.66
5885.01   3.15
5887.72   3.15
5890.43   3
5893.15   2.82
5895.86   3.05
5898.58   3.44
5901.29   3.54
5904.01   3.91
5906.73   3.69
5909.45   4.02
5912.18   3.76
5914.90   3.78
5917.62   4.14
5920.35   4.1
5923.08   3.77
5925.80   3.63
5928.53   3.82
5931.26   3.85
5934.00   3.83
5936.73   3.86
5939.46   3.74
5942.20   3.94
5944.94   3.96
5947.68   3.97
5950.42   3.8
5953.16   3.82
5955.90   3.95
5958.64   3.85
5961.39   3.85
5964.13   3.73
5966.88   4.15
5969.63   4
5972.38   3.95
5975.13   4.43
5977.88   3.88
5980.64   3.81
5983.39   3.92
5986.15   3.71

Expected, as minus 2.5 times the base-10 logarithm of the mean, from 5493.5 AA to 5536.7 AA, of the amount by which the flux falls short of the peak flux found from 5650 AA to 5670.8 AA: 1.01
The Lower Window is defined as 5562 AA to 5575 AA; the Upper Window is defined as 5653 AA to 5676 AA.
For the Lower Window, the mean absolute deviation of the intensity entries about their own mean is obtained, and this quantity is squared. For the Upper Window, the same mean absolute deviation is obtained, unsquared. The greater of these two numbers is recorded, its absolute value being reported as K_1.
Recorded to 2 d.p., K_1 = 0.16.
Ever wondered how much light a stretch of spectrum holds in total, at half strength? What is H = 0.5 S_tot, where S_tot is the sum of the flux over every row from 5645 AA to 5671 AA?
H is 19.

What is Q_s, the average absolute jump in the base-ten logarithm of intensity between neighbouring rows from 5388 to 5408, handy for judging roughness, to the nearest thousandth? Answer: 0.010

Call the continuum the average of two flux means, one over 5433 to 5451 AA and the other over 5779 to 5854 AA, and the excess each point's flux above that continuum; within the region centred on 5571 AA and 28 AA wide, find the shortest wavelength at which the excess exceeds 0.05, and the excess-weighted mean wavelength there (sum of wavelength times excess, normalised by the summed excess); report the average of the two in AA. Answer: 5569.4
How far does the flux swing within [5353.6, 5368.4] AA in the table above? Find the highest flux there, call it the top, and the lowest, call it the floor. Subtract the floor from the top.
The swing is 0.34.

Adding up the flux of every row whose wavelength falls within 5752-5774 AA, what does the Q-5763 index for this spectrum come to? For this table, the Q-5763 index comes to 32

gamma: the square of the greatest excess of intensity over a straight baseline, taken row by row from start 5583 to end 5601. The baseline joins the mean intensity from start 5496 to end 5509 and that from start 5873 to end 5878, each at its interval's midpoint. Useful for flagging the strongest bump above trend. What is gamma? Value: 0.010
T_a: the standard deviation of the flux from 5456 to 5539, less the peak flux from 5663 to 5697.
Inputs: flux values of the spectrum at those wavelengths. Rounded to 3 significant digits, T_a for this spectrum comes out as -3.97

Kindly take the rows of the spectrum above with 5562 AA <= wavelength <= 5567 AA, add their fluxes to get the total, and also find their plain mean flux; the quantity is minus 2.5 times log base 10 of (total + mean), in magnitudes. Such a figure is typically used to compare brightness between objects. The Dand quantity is -2.60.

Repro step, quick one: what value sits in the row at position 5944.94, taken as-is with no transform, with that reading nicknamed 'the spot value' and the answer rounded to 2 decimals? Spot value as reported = 3.96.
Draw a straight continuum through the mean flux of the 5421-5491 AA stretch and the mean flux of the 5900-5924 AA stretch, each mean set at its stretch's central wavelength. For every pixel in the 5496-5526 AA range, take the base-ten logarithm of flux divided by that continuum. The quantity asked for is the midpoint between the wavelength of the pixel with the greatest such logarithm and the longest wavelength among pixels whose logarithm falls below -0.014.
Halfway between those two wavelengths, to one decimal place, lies 5518.8 AA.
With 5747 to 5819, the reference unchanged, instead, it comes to 5805.6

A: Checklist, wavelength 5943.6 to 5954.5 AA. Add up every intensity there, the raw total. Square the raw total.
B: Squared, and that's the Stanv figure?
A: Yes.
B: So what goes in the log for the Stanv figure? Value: 242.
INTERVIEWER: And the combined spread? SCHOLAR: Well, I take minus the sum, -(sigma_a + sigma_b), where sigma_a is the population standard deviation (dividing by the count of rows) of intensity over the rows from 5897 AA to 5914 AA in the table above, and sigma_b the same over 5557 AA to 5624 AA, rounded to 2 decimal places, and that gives -0.37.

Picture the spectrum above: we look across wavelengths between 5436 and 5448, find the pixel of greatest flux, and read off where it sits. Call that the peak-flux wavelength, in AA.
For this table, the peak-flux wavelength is 5441.86 AA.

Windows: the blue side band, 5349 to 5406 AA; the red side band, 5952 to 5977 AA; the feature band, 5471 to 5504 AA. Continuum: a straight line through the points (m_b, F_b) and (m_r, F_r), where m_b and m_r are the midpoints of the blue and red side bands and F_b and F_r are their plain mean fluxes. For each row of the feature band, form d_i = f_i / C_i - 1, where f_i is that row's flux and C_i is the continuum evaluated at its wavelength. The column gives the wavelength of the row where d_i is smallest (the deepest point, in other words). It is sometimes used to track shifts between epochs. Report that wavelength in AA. 5502.34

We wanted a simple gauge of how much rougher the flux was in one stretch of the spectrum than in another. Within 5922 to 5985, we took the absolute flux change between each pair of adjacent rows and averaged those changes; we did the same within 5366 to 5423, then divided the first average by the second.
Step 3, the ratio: 1.3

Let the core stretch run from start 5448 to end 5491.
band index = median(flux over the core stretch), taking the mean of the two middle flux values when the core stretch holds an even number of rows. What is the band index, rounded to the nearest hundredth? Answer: 3.74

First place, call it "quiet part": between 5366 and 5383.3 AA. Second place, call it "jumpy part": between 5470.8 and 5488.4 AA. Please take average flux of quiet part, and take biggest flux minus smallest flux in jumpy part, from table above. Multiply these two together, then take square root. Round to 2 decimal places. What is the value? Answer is 0.96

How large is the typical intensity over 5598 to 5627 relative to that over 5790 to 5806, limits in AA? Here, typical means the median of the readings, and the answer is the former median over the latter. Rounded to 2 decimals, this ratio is 0.93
